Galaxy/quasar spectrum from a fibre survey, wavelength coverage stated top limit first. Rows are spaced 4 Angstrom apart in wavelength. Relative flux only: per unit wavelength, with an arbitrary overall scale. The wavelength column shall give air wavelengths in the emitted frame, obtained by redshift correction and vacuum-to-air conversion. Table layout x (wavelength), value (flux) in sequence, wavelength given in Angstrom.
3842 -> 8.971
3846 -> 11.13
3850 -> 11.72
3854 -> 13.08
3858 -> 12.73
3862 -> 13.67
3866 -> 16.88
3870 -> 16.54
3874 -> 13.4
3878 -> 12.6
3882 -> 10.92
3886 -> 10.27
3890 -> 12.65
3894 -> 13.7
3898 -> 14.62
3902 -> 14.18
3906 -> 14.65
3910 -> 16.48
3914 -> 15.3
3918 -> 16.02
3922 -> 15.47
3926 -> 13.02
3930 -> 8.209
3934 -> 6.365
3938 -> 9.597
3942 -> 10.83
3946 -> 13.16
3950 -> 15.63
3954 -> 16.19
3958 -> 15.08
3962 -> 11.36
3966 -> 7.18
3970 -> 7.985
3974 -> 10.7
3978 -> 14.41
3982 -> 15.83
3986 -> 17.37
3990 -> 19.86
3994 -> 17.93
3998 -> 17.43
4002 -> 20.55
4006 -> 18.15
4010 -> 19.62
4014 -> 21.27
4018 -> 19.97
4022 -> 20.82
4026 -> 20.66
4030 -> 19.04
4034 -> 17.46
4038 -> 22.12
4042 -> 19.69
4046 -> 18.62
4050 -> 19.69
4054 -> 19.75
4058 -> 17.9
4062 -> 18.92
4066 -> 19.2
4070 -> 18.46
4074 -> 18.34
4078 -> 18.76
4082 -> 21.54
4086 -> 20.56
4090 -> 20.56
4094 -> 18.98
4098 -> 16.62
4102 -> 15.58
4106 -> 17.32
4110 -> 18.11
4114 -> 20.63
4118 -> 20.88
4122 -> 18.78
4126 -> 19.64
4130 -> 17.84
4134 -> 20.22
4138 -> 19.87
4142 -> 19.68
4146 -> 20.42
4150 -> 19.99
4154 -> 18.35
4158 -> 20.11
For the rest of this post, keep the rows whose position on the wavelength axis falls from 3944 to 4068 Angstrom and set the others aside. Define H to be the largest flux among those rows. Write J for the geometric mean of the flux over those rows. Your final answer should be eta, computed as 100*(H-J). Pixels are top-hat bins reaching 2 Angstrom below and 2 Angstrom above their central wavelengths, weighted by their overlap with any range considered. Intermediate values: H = 22.12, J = 16.7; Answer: 543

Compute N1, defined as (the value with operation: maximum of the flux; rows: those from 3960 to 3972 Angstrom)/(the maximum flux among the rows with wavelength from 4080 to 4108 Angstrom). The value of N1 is 0.527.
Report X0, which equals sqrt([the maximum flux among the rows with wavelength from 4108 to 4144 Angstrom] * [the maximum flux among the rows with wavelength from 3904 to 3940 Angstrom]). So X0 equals 18.5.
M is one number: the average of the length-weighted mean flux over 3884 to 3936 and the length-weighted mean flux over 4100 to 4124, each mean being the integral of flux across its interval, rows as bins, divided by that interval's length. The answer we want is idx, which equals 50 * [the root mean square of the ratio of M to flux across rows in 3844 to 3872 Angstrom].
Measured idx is 60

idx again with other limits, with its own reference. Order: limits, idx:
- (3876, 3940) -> 69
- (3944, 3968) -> 69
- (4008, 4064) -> 41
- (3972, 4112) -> 44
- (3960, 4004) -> 65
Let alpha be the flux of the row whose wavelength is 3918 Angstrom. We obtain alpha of 16.02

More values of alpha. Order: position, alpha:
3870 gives 16.54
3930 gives 8.209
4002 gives 20.55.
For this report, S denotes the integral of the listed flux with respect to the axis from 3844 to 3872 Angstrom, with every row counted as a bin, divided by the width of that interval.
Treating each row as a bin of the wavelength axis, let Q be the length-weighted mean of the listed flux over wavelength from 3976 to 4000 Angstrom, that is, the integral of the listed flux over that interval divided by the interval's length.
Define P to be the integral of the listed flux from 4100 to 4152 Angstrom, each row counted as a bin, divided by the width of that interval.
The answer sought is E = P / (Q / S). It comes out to 15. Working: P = 19.2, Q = 17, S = 13.7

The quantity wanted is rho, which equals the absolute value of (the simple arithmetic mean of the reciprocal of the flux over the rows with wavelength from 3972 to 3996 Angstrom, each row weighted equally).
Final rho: 0.065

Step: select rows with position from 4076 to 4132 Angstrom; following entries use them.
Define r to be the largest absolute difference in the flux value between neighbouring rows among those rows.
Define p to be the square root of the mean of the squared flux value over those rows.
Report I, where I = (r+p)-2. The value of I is 20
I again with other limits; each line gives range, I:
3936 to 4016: 18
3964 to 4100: 21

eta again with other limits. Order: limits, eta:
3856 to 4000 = 672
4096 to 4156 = 202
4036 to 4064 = 263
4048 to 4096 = 218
